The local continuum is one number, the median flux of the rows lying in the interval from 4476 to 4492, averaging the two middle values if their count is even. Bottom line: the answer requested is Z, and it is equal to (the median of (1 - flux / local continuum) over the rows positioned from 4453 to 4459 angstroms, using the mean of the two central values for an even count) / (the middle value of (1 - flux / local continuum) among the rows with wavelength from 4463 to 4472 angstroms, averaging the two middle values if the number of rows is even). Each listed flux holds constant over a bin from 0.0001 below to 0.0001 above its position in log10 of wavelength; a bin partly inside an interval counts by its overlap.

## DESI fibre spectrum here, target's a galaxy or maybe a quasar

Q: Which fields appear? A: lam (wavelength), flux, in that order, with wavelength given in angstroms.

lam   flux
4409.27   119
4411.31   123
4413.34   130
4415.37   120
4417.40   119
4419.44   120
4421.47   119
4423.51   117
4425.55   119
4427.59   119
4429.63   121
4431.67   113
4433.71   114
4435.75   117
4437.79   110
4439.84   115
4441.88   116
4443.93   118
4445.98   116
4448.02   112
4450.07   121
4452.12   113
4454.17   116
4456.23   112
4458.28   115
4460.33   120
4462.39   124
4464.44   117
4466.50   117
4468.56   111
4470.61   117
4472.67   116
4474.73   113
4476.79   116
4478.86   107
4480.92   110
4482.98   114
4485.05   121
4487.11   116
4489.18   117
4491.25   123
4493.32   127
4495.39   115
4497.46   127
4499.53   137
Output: -1.0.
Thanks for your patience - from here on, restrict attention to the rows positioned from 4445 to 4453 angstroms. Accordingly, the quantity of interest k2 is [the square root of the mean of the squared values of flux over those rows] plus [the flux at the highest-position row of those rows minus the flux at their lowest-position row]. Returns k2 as 113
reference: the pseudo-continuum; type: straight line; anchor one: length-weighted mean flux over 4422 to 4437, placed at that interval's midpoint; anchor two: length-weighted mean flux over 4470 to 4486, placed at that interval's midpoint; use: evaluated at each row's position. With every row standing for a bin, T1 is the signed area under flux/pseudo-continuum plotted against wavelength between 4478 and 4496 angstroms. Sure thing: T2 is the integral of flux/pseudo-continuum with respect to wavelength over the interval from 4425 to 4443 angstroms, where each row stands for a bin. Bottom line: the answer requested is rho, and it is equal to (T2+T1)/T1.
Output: 1.96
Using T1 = 18.5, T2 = 17.9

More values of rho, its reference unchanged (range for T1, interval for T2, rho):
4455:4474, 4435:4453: 1.93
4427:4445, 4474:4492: 2.02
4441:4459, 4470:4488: 2.01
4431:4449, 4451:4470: 2.08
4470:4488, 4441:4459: 1.99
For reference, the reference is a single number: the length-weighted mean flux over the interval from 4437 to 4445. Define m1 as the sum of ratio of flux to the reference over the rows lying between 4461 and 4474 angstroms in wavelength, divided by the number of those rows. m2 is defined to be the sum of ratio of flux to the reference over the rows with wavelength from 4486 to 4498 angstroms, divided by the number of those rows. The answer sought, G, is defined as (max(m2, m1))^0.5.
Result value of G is 1.03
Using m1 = 1.02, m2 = 1.05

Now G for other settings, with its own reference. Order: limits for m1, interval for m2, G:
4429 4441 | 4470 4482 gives 1.00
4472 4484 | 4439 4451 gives 1.01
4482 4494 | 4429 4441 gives 1.02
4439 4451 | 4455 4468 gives 1.01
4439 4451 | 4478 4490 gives 1.01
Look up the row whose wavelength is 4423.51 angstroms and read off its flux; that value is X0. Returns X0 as 117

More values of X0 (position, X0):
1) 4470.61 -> 117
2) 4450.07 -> 121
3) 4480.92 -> 110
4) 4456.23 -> 112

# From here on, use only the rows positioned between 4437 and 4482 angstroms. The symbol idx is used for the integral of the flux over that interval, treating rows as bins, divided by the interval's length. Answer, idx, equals 115.1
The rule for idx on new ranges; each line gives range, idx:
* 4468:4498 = 116.6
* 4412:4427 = 120.6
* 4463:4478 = 115.4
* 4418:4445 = 116.8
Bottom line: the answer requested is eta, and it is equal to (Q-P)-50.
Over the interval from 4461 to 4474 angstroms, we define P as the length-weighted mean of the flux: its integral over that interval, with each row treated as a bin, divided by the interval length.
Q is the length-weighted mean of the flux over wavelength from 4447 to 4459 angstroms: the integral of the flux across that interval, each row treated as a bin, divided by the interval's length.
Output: -52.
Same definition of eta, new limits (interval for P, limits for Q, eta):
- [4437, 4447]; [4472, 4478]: -50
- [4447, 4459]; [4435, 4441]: -51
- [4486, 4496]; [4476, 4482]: -59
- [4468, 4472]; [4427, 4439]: -49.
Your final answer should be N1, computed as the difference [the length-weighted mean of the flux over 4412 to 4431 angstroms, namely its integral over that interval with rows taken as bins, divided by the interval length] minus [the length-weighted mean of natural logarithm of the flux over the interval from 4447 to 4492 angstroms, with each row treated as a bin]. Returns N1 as 116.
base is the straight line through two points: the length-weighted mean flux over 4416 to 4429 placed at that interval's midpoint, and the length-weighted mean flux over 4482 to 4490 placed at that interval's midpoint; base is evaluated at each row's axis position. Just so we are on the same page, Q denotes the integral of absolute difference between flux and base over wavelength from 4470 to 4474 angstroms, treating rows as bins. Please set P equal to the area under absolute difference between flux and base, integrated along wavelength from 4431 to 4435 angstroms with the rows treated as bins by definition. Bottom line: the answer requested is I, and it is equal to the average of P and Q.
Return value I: 12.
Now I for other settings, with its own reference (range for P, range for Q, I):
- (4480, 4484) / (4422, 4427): 12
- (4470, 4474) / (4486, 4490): 4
